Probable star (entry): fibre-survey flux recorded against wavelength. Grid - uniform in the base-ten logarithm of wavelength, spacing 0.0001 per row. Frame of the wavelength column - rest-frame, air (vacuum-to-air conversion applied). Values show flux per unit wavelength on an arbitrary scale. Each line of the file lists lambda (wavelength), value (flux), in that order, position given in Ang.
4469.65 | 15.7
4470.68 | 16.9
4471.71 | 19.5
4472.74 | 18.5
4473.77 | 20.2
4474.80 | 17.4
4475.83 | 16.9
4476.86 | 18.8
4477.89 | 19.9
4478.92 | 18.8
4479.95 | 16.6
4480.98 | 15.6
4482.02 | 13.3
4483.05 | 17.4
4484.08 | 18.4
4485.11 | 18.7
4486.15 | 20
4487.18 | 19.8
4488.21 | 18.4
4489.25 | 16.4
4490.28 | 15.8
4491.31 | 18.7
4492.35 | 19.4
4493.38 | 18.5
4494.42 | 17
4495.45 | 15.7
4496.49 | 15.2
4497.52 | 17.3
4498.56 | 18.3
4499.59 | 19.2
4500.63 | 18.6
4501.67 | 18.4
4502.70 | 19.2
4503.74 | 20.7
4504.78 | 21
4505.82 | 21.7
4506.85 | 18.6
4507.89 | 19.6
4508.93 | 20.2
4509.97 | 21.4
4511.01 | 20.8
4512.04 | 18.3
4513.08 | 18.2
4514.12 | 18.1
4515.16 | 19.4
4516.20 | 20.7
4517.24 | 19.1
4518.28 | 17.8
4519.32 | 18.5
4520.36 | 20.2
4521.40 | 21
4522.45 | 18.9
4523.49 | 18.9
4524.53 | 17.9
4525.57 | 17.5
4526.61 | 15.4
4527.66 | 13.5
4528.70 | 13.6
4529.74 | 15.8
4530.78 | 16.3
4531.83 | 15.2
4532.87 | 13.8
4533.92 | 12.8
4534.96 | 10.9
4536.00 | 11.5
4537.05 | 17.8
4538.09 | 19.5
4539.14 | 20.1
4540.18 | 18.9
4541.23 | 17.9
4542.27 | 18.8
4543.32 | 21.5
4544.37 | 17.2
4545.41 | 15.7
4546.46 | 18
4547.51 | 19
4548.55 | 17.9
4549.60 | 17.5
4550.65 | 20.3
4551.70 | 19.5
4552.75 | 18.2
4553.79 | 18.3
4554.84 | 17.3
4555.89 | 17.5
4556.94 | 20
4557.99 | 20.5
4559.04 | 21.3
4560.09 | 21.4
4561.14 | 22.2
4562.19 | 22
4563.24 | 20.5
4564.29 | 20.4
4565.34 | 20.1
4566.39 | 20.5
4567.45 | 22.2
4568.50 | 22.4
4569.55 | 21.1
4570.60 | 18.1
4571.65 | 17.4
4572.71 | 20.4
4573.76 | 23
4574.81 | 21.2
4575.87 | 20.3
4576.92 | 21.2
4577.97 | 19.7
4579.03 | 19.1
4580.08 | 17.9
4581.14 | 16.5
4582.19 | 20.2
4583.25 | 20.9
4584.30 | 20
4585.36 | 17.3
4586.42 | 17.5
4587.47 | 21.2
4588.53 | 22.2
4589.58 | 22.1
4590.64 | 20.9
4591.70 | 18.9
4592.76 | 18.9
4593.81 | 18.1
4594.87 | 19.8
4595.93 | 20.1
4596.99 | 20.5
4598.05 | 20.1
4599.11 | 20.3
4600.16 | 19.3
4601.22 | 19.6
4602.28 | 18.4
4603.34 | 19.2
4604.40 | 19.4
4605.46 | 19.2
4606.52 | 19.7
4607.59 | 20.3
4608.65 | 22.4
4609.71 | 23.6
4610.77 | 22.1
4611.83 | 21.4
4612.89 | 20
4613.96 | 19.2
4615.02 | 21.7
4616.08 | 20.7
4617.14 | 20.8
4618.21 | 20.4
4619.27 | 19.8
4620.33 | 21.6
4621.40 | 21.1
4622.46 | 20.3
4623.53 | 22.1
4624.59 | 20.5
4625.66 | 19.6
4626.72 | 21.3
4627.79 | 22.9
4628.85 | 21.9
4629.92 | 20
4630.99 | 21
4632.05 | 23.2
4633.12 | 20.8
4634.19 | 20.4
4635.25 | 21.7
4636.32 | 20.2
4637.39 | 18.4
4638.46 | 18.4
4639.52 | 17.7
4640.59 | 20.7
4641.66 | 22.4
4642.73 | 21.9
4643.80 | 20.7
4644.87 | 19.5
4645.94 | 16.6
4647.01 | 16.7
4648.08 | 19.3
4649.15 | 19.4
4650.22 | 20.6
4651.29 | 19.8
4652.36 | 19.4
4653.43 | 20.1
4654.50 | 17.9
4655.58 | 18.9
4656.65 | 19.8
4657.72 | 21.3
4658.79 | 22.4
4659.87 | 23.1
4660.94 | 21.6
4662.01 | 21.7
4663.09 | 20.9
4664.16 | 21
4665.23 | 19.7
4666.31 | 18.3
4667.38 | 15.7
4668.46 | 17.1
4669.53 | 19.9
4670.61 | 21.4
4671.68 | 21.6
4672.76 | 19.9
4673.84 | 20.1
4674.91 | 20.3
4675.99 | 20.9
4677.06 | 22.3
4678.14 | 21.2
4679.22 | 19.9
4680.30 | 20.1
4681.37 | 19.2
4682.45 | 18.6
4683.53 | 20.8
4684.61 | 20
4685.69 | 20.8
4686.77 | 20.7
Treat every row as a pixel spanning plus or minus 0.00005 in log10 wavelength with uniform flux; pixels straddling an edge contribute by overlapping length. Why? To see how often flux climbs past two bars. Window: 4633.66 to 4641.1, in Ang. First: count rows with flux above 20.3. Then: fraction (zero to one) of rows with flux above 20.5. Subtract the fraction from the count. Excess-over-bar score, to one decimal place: 2.7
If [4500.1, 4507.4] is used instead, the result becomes 2.6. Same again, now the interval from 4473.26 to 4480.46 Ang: 0.0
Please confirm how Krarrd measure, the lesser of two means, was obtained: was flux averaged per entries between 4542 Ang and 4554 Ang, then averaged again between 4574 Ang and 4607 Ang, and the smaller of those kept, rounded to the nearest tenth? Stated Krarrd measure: 18.5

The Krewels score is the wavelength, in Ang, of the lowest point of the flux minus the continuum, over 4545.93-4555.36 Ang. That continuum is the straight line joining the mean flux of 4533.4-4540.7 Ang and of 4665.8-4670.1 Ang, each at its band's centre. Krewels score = 4554.84 Ang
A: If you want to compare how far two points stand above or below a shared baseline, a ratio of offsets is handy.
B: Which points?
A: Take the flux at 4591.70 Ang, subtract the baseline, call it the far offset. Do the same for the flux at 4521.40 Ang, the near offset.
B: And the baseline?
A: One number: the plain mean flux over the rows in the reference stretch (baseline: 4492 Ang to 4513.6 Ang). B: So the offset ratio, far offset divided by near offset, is 0.0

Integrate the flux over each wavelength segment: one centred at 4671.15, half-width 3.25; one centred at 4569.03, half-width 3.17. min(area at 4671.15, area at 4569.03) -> 128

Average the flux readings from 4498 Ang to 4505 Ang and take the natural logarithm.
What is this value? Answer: 2.96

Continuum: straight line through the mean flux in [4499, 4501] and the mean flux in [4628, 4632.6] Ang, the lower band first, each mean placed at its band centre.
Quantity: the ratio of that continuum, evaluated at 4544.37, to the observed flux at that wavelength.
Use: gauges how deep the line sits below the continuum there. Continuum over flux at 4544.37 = 1.15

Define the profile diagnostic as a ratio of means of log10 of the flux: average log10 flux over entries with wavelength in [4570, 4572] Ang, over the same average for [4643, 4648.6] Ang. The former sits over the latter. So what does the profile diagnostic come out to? 0.99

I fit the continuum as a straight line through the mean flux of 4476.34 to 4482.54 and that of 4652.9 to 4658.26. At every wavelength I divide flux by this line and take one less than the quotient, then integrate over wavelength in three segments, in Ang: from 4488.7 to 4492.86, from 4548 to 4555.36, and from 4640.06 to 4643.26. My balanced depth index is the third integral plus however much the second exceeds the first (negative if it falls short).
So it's 0.4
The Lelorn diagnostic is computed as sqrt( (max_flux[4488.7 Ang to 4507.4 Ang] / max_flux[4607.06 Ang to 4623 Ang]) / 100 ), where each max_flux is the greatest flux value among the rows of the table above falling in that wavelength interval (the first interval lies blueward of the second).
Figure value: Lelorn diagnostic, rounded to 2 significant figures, 0.096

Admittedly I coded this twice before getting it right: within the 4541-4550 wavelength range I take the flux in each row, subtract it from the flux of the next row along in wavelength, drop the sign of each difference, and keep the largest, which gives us 4.3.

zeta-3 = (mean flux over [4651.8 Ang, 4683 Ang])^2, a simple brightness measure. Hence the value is 406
